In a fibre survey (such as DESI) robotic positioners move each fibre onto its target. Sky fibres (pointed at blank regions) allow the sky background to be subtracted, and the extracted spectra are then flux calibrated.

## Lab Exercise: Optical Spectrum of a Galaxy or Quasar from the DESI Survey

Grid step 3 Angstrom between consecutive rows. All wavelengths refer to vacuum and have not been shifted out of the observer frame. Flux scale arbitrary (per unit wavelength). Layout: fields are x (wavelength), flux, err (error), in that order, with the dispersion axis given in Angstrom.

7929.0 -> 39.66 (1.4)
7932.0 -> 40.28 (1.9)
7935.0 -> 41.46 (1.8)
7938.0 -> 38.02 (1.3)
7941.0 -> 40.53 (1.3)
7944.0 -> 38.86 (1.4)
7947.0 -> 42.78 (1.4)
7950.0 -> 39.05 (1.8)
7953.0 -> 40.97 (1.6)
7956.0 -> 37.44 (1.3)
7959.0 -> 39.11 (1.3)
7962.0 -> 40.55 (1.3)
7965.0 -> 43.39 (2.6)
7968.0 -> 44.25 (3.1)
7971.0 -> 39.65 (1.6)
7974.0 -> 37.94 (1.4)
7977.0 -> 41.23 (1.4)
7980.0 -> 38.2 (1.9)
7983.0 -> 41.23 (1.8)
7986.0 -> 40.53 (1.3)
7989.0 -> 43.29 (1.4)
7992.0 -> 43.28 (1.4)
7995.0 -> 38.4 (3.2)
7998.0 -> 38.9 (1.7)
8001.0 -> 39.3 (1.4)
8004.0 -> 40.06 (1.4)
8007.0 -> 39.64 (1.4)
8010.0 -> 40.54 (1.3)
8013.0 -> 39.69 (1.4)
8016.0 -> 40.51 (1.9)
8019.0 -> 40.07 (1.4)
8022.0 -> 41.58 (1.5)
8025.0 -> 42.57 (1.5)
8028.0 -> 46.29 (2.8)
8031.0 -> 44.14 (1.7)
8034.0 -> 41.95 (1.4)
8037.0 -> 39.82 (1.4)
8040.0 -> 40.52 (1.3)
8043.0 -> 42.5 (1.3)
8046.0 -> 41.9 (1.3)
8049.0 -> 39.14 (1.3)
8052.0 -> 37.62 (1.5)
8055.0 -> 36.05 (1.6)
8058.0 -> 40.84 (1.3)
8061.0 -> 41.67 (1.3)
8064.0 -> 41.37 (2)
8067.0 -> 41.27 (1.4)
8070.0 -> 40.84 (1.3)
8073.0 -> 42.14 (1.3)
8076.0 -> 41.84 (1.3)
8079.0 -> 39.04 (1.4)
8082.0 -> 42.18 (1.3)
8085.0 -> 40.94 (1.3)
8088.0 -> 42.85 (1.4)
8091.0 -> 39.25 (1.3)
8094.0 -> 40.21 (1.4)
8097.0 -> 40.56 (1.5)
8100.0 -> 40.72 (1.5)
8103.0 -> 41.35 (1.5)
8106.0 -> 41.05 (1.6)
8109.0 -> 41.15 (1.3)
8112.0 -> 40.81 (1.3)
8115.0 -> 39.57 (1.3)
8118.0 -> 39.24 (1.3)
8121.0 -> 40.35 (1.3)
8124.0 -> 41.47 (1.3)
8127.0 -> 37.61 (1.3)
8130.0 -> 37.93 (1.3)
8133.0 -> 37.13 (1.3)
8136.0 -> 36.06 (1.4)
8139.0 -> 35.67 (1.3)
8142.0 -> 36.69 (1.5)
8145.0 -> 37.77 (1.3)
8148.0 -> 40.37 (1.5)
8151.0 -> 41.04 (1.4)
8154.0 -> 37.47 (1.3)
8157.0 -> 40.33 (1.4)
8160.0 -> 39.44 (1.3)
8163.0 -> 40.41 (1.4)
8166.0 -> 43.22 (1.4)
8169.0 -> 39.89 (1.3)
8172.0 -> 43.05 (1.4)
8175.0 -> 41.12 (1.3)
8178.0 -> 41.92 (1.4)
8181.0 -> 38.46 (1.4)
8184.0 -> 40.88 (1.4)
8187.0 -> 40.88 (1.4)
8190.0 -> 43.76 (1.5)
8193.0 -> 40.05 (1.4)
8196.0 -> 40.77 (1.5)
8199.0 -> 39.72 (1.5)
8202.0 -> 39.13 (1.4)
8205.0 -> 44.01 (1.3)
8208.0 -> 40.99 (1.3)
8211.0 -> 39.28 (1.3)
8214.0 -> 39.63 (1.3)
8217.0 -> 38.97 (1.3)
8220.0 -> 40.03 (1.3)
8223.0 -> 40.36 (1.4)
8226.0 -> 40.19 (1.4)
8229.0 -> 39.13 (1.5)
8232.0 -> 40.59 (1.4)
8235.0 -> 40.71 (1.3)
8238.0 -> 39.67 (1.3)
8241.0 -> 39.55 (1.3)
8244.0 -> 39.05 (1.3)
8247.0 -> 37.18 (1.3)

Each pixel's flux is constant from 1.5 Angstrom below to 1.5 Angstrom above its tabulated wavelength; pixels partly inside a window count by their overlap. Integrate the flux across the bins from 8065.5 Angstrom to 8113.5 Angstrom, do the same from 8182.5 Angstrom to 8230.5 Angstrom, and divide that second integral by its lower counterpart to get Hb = 0.99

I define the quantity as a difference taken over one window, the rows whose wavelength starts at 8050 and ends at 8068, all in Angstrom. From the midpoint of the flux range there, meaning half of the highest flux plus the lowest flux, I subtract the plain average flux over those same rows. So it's -0.9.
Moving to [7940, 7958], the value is 0.2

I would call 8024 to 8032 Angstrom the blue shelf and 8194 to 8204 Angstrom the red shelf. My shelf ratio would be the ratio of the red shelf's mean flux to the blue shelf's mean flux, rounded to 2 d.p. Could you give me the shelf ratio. 0.90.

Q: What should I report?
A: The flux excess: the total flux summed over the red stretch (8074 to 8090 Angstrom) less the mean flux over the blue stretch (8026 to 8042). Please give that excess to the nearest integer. 164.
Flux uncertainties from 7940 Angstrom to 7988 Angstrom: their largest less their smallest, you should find 1.80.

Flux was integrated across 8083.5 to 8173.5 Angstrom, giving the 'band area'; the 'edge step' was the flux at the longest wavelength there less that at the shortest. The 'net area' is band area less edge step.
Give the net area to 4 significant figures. 3579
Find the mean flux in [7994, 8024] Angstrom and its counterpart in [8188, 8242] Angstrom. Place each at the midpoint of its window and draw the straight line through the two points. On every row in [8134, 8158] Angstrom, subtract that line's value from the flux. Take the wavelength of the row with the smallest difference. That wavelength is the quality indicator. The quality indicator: 8139.0 Angstrom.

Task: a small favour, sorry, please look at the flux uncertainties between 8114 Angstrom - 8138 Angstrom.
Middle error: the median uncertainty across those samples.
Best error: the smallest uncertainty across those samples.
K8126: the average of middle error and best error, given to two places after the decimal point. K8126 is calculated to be 1.30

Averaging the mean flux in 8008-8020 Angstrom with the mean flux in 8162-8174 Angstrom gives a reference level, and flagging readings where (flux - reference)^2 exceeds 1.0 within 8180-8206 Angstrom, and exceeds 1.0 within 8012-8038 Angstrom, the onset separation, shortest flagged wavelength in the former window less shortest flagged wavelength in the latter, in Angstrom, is 168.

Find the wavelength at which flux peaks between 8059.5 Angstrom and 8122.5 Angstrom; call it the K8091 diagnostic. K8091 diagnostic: 8088.0 Angstrom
